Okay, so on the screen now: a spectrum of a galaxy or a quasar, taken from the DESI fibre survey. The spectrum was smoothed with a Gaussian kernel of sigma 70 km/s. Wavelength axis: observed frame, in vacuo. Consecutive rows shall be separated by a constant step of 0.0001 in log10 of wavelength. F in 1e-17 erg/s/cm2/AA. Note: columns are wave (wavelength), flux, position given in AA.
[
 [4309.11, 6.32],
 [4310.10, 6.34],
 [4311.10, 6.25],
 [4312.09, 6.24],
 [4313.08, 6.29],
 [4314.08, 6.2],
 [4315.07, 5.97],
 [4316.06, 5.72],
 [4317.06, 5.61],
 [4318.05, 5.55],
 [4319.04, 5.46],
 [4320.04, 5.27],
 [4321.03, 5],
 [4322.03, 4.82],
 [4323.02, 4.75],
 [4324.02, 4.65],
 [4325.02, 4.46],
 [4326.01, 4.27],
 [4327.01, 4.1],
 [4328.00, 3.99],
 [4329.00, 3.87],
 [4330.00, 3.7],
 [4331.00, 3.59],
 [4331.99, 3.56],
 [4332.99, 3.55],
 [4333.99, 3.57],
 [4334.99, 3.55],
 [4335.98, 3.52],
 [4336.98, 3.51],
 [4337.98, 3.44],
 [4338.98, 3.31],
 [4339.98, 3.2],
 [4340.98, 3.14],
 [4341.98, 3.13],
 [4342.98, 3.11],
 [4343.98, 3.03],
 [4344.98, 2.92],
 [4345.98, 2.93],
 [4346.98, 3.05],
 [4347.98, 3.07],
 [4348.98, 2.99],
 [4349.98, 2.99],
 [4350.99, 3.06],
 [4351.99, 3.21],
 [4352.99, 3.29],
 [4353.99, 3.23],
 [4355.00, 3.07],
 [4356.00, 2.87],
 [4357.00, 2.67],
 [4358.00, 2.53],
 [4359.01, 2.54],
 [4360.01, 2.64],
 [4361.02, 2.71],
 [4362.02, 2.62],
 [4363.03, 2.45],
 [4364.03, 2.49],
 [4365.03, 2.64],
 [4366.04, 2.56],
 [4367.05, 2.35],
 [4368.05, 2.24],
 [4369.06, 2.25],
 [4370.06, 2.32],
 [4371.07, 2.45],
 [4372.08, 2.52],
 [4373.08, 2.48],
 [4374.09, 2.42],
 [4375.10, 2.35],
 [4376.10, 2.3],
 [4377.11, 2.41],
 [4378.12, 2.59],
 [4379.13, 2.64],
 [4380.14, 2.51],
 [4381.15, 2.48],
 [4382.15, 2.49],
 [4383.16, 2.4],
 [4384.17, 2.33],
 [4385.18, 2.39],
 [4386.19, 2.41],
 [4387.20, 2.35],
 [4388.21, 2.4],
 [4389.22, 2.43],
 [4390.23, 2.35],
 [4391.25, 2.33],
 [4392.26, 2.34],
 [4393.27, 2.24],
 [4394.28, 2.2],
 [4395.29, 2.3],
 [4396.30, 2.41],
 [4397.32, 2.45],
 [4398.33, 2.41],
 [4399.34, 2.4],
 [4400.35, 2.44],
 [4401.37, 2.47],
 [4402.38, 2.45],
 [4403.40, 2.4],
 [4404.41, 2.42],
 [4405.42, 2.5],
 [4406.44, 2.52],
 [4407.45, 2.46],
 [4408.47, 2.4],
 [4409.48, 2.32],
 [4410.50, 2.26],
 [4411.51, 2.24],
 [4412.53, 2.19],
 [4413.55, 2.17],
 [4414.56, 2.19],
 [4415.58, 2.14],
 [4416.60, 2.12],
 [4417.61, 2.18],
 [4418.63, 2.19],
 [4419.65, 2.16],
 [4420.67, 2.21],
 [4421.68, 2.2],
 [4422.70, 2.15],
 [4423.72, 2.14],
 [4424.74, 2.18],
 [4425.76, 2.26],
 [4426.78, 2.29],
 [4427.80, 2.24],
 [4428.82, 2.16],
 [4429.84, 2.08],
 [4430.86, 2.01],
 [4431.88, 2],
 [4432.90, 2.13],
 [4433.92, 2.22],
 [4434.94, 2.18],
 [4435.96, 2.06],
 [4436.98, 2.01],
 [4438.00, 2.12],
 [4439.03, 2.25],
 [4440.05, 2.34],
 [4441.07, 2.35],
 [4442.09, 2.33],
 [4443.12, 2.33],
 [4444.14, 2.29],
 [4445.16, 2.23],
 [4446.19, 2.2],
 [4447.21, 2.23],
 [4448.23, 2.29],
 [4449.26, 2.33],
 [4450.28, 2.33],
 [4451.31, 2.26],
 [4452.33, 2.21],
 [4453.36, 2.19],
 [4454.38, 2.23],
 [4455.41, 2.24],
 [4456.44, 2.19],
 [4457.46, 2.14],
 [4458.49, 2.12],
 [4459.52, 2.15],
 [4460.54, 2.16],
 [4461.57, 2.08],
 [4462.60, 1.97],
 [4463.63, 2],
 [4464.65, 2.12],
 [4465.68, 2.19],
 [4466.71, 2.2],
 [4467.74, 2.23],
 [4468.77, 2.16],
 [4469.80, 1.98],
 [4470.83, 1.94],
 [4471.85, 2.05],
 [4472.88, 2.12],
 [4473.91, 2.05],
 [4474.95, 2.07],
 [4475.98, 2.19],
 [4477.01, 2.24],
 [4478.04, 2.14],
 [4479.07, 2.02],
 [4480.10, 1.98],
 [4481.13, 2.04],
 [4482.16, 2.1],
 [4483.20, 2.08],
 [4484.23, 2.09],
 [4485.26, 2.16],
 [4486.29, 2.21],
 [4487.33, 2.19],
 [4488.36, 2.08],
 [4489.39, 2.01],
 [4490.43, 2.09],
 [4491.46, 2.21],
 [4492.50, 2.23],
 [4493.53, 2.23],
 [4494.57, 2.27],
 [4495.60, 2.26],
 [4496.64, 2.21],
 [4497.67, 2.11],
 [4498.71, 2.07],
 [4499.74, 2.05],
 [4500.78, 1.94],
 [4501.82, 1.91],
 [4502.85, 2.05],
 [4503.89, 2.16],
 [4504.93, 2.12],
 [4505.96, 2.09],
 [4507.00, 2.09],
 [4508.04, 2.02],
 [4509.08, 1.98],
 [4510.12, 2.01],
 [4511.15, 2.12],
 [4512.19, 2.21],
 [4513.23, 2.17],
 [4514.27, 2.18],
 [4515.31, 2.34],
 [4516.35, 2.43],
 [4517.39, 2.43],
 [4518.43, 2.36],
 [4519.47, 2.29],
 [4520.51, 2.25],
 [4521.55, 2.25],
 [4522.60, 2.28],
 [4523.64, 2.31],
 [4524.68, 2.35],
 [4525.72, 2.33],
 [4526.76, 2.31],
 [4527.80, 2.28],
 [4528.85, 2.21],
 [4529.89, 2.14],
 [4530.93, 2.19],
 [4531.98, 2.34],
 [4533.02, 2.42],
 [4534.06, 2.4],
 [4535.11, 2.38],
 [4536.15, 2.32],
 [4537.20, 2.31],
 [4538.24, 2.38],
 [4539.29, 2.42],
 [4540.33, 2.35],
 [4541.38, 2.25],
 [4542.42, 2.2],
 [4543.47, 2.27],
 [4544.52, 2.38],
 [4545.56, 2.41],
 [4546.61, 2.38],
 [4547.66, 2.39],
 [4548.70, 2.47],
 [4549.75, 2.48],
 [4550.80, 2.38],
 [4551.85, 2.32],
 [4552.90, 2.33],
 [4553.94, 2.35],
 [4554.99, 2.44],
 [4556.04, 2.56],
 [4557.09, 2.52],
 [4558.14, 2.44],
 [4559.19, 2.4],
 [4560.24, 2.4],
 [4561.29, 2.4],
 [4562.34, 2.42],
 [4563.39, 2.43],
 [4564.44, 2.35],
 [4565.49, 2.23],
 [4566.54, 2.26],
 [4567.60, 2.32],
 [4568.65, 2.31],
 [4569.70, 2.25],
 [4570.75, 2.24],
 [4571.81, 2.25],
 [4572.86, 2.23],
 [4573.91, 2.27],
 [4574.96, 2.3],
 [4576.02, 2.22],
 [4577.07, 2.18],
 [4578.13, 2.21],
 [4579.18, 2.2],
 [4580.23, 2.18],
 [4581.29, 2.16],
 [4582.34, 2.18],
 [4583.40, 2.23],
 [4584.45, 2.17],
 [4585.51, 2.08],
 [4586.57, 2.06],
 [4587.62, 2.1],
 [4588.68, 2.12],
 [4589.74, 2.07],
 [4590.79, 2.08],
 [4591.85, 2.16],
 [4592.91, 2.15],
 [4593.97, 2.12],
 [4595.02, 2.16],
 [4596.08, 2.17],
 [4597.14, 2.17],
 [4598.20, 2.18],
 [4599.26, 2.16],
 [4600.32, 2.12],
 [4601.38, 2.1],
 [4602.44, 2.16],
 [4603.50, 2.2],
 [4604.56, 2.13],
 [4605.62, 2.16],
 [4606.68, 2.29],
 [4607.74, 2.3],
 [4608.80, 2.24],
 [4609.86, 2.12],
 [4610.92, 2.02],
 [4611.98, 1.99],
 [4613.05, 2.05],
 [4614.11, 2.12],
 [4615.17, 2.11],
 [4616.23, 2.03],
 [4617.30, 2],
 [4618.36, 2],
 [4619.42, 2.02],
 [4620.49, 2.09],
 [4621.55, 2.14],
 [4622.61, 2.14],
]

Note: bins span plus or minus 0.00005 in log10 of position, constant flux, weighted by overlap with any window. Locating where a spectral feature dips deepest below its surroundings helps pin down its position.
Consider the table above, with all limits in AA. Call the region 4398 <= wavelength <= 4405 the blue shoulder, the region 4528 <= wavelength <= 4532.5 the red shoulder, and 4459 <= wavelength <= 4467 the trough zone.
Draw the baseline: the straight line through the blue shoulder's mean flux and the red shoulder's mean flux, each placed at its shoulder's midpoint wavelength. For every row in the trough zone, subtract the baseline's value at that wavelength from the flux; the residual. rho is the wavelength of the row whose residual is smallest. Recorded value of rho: 4462.60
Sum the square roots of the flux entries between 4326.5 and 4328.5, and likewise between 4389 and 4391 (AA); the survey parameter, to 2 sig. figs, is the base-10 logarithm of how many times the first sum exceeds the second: 0.11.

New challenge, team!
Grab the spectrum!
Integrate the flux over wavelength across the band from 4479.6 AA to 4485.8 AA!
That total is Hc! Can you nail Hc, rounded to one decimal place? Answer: 12.9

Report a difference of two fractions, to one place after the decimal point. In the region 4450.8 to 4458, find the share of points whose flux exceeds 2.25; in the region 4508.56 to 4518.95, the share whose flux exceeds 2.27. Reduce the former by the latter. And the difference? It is -0.3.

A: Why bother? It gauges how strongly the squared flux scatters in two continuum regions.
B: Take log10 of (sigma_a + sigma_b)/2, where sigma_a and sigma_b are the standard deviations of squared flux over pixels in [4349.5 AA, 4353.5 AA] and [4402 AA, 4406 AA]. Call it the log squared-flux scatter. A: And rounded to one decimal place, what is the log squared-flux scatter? -0.3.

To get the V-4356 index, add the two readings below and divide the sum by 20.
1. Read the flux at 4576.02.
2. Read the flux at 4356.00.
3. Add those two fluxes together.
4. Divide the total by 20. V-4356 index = 0.25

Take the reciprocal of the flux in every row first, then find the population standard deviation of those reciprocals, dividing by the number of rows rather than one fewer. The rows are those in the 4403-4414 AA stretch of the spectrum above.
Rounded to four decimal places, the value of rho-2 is 0.0216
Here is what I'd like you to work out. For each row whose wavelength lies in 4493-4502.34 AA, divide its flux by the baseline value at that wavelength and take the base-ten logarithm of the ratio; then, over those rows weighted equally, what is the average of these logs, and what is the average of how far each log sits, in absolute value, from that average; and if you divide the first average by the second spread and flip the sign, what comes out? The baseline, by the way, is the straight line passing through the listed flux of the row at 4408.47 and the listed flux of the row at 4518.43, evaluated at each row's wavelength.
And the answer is 2.2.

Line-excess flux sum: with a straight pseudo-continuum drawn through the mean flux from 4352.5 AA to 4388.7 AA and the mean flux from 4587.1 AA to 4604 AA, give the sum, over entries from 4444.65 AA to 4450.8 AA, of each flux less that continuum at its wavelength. -1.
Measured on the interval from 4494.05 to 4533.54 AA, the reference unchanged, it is -3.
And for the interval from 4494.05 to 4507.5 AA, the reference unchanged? -3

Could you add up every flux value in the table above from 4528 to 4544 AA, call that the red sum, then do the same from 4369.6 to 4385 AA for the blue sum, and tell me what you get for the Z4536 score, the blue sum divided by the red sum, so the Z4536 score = 1.06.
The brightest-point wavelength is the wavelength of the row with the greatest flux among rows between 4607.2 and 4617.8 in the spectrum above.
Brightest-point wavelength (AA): 4607.74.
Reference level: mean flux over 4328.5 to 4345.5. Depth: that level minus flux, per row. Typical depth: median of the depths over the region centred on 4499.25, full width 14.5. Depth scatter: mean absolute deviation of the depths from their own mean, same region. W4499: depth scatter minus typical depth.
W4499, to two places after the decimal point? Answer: -1.19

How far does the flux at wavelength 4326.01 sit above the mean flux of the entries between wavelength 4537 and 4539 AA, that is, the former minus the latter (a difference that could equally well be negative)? 1.9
